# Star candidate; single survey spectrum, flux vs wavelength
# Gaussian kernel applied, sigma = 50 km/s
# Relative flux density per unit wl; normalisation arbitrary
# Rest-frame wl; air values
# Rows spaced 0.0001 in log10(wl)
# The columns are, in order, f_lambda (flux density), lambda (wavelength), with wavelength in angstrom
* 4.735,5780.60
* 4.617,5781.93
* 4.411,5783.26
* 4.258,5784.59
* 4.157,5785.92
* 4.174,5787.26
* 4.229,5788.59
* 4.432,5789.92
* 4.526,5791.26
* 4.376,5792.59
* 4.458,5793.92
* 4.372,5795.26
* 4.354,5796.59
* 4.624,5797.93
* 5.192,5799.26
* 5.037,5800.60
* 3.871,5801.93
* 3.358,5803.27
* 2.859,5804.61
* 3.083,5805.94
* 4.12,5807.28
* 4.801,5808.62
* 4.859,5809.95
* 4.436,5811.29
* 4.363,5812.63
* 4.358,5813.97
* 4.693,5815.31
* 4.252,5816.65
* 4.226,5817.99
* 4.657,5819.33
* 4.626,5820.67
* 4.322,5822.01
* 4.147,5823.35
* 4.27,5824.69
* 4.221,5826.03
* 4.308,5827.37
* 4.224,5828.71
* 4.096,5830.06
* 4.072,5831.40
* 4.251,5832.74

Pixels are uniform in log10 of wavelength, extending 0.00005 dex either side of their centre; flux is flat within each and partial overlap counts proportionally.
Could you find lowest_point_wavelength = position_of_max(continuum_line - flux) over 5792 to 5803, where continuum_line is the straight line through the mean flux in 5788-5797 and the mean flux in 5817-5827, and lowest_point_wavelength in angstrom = 5801.93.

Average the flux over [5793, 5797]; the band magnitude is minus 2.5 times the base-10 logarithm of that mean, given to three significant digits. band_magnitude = -1.61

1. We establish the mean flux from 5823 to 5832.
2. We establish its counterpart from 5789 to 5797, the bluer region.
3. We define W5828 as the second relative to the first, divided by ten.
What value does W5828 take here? 0.105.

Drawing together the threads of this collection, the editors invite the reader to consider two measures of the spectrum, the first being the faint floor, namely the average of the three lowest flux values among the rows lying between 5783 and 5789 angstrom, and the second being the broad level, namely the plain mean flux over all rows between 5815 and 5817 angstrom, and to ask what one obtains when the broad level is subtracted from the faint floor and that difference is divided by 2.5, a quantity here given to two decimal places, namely -0.11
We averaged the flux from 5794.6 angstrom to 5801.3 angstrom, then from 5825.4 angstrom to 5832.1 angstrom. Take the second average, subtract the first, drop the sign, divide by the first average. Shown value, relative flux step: 0.11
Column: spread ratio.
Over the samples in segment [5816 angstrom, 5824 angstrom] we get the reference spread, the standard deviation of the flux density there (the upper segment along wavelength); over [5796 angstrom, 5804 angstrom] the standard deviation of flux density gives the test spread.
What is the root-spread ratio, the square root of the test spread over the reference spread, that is 1.8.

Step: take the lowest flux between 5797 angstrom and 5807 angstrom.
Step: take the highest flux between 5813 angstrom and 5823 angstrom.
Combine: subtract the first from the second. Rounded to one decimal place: 1.8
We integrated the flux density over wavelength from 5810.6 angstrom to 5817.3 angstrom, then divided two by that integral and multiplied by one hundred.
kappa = 6.76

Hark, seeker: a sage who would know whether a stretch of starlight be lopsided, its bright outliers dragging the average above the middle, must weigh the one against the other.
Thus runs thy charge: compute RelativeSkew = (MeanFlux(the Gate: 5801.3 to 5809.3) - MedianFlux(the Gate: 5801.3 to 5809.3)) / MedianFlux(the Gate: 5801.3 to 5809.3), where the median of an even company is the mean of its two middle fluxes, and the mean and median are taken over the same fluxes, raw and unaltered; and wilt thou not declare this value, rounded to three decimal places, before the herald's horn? 0.019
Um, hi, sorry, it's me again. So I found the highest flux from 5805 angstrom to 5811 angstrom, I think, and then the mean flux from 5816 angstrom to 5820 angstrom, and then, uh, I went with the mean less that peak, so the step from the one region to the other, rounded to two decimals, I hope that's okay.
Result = -0.48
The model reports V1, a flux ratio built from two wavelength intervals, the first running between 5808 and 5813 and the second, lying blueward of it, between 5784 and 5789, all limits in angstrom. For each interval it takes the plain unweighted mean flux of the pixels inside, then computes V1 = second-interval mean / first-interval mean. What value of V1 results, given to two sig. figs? 0.91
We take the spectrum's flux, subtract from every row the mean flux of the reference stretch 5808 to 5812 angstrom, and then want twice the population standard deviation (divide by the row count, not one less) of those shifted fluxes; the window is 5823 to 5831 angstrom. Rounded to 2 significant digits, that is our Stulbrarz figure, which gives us 0.14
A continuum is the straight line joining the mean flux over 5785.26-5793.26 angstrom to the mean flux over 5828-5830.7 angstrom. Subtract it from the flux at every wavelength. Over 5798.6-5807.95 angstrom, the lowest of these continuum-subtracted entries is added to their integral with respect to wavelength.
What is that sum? -4.5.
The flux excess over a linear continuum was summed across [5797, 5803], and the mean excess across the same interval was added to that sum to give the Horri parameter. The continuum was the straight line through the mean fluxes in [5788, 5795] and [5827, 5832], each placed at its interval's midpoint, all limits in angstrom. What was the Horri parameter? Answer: 1.6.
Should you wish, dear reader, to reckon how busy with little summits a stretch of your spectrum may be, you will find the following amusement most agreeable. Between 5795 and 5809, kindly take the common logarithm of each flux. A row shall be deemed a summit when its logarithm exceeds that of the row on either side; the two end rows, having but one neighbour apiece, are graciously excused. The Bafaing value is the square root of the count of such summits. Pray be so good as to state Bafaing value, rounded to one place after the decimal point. 1.0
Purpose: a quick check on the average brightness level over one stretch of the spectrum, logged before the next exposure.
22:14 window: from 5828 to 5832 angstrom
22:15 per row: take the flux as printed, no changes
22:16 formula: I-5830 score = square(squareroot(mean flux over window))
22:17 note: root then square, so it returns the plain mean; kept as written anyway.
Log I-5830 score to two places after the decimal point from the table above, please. 4.13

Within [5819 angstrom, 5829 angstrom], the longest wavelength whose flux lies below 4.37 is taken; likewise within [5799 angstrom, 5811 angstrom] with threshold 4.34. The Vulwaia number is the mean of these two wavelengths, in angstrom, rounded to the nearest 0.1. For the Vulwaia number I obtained 5818.0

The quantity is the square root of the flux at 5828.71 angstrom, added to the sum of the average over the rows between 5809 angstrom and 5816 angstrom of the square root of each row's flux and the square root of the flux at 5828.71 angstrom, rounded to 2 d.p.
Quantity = 6.24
